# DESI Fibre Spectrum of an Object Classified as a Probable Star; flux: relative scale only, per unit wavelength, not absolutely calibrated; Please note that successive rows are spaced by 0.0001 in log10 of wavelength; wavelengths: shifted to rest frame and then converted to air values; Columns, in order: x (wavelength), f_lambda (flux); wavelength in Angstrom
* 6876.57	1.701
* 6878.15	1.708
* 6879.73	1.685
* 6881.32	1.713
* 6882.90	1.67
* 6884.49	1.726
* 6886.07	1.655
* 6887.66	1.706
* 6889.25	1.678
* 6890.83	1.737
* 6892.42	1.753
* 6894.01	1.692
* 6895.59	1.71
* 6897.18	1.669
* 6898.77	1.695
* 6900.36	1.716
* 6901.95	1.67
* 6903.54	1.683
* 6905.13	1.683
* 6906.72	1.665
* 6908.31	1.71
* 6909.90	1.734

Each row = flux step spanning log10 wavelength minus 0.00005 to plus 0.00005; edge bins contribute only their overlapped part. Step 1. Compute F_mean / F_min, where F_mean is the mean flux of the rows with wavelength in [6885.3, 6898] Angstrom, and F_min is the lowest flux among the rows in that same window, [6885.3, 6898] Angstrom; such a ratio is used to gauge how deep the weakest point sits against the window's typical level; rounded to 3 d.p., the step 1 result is 1.027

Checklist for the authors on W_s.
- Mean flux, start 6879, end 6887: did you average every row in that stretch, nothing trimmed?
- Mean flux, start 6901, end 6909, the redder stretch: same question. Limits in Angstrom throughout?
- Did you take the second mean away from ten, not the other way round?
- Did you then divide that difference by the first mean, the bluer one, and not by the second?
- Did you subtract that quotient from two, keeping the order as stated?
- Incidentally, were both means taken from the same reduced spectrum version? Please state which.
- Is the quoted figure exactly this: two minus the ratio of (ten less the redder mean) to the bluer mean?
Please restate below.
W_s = -2.92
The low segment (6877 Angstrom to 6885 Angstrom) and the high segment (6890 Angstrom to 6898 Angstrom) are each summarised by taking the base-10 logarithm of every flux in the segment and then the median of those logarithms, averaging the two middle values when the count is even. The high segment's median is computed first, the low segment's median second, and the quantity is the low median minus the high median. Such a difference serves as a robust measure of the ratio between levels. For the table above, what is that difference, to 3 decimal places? -0.001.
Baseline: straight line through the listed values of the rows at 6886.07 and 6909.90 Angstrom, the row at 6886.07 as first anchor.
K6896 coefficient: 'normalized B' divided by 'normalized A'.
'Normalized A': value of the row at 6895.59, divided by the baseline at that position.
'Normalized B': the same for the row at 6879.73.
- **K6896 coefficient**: 1.02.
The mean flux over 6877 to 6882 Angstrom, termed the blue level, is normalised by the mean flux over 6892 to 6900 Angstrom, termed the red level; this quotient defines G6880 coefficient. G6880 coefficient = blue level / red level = 1.00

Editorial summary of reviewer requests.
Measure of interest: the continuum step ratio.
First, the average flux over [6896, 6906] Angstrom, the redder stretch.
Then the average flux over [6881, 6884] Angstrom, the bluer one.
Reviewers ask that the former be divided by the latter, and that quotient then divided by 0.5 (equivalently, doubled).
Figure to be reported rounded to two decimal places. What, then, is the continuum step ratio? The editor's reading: 1.99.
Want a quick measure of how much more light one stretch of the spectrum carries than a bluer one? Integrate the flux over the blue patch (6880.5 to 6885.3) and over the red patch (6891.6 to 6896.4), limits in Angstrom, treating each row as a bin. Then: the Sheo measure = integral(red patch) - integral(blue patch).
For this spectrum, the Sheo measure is 0.1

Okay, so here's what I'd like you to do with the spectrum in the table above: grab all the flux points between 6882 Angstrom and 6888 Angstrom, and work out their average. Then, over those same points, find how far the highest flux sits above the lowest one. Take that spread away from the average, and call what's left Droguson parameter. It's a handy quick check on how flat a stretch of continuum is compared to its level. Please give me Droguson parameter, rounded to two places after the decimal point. 1.62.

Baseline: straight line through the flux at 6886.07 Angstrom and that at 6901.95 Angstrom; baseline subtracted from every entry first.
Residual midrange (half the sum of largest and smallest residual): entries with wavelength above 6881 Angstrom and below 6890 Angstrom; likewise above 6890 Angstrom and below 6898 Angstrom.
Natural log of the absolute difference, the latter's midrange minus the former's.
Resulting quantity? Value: -4.46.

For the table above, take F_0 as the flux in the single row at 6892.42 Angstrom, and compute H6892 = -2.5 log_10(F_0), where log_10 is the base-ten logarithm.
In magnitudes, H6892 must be -0.609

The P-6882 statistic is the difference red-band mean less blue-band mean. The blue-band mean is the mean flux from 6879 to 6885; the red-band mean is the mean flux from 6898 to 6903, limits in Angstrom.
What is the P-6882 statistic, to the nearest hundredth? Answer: 0.00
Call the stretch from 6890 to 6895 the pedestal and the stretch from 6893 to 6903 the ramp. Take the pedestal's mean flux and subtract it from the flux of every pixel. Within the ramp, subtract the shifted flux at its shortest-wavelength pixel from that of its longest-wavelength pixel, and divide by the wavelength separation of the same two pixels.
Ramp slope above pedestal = -0.003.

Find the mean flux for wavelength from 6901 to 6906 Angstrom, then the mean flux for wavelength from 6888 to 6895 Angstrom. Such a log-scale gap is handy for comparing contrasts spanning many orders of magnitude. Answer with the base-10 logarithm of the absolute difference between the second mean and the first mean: -1.44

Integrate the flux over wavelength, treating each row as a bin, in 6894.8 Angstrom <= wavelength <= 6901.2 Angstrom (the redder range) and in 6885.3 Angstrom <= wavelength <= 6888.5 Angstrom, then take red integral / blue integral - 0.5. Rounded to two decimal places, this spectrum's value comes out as 1.52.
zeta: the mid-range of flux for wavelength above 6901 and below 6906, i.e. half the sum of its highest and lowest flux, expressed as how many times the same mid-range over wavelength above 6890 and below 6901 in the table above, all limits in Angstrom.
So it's 0.98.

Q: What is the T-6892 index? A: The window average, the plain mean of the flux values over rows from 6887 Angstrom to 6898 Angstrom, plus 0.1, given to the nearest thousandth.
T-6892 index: 1.806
